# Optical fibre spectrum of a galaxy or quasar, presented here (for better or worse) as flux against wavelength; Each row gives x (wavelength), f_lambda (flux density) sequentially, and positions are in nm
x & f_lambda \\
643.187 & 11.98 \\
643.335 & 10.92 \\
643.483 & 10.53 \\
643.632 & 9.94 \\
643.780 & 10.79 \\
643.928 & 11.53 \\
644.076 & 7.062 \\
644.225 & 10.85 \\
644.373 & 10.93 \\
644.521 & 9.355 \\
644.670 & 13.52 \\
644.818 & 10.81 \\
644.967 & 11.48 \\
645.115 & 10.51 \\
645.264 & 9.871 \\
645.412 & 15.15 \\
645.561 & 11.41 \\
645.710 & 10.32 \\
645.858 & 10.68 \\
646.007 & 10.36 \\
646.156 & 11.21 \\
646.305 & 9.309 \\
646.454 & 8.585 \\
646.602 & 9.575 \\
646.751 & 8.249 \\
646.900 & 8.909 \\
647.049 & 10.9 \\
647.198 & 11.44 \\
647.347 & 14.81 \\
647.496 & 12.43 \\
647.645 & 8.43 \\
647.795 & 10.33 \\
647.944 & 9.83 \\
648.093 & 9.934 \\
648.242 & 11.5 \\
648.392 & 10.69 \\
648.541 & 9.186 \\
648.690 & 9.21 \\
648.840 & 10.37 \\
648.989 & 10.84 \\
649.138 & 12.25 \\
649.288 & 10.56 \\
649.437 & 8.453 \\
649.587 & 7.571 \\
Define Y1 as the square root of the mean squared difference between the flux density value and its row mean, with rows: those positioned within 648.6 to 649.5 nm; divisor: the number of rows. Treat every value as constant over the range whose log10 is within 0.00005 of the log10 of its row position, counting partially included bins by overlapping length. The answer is 1.21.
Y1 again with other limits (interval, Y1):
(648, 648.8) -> 0.89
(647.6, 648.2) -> 0.72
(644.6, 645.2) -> 1.17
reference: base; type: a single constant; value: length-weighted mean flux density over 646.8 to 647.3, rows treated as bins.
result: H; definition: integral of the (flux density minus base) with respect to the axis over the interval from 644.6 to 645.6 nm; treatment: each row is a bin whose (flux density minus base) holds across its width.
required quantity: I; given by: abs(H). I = 1.3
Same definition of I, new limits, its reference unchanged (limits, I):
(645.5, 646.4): 0.1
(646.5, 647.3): 0.5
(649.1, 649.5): 0.1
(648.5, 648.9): 0.4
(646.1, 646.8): 0.8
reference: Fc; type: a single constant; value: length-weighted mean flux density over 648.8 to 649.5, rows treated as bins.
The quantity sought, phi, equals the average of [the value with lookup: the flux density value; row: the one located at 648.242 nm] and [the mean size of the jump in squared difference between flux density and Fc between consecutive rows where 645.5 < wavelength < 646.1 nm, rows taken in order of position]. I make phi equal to 5.9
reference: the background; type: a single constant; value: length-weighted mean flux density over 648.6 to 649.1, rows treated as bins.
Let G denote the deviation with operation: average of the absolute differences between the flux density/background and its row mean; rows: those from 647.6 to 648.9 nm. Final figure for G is 0.067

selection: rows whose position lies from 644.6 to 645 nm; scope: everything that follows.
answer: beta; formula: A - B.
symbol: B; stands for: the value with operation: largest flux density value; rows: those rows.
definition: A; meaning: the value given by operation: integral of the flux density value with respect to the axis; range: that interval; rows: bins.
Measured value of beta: -8.7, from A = 5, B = 13.52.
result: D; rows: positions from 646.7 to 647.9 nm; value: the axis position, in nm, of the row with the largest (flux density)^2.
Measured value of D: 647.347 nm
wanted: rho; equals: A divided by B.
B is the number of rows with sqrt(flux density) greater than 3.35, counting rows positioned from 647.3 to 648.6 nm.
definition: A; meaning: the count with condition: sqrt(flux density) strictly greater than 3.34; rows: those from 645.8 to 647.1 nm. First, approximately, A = 1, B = 3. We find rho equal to 0.3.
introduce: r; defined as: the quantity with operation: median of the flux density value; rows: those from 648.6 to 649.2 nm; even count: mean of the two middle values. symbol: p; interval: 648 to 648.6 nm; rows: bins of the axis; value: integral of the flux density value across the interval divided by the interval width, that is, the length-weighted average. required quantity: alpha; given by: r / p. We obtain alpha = 1.03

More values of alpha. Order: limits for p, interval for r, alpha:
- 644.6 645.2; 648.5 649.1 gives 0.85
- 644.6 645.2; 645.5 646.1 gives 0.91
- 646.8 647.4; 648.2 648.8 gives 0.88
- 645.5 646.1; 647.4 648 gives 0.94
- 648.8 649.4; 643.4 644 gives 0.98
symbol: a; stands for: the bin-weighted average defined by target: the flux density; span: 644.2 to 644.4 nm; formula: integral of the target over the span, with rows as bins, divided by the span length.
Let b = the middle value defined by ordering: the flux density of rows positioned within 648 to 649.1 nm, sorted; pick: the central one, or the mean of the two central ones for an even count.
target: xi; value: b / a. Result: 0.95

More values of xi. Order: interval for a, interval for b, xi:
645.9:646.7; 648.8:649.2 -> 1.11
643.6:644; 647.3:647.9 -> 1.05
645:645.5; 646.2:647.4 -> 0.80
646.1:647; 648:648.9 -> 1.09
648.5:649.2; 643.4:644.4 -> 1.04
